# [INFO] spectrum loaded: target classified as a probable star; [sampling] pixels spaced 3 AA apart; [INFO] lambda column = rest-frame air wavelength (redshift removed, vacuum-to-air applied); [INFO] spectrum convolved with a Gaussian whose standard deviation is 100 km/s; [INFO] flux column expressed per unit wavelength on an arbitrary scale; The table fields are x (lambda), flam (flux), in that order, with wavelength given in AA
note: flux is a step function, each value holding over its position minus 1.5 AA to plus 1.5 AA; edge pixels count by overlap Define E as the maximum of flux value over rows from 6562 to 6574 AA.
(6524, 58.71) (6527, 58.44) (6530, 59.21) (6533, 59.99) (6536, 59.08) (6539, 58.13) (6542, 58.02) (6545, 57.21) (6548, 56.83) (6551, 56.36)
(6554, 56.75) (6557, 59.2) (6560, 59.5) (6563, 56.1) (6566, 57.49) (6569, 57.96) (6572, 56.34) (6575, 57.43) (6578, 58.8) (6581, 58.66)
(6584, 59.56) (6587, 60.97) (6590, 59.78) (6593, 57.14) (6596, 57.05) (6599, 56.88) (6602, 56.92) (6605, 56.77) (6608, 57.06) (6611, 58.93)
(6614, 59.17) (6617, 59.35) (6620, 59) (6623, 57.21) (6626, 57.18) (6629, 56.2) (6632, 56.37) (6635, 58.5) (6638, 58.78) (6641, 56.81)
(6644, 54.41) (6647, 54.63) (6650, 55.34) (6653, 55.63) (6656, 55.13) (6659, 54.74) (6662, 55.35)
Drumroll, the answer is 57.96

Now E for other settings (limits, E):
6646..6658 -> 55.63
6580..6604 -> 60.97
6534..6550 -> 59.08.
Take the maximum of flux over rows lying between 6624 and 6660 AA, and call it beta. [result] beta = 58.78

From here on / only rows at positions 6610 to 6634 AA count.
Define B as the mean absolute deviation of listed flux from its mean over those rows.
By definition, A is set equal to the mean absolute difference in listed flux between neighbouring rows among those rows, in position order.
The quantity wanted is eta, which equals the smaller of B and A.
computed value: 0.5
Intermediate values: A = 0.5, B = 1.2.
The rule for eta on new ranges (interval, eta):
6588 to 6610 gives 0.6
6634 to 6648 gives 1.2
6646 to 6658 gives 0.3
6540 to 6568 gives 0.9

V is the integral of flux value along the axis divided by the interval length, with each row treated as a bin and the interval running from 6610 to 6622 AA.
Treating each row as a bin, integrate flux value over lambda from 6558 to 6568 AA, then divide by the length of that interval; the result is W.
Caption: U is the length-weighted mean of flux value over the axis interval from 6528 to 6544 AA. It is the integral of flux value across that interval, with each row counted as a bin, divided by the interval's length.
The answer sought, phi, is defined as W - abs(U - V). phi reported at 57.6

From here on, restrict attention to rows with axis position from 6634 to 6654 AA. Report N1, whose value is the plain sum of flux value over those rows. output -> 394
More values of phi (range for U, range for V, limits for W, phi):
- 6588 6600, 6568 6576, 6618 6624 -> 57.6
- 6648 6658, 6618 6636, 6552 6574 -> 55.5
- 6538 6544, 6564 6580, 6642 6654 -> 54.6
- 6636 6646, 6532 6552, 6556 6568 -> 56.7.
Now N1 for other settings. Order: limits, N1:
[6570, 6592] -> 412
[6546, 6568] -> 402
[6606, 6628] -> 408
